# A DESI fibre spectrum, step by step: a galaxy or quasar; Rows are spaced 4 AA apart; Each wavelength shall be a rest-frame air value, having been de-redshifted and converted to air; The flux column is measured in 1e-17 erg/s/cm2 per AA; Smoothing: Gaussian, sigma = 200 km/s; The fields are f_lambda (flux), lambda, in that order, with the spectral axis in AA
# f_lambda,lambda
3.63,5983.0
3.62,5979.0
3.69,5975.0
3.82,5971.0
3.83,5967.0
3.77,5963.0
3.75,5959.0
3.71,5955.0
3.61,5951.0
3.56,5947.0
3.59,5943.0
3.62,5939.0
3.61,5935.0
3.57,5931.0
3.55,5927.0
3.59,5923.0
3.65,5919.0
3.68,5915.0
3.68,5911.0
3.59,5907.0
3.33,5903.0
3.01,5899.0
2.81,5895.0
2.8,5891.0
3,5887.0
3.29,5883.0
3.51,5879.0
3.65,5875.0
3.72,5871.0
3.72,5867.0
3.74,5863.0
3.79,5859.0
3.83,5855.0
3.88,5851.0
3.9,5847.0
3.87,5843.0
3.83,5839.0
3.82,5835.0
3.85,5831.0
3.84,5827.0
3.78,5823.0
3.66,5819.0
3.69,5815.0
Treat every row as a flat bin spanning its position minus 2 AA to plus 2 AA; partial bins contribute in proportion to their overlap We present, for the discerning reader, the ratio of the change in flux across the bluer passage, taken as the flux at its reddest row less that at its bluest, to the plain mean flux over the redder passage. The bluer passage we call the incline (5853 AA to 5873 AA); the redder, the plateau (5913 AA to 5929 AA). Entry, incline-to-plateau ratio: -0.030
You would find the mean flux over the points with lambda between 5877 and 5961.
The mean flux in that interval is 3.45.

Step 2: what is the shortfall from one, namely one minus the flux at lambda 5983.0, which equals -2.63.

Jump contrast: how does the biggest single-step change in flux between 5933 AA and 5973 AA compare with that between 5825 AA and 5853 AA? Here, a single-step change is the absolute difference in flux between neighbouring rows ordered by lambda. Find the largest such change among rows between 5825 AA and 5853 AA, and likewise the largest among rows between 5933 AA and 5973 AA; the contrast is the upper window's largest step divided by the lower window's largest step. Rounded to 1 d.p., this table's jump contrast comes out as 2.5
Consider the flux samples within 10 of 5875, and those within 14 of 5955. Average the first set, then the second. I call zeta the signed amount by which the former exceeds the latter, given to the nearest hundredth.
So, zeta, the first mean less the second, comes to -0.11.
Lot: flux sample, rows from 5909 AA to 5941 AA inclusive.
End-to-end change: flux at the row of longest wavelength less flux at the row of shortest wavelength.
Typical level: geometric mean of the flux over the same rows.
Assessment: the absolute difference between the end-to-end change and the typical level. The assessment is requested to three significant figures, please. 3.68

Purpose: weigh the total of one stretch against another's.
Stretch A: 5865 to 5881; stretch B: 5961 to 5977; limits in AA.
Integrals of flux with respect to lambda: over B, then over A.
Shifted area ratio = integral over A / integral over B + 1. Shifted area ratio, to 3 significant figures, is 1.97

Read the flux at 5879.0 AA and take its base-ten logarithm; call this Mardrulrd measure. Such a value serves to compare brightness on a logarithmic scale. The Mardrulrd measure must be 0.545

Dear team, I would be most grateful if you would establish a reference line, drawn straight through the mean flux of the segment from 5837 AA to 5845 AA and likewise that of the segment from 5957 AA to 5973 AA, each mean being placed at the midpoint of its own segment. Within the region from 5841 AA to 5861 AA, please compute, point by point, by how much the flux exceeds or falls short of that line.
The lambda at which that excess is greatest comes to 5847.0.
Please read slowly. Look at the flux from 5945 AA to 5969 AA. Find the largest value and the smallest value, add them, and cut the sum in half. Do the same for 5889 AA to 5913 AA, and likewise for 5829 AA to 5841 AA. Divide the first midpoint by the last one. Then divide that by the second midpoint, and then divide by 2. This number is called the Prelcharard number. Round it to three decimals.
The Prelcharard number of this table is 0.149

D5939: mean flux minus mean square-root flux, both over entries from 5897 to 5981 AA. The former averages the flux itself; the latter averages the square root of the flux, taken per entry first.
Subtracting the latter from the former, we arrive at 1.71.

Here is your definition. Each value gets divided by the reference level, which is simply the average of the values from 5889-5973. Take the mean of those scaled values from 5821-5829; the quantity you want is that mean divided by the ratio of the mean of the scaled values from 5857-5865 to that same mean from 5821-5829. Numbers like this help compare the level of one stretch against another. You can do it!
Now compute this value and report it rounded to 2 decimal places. 1.09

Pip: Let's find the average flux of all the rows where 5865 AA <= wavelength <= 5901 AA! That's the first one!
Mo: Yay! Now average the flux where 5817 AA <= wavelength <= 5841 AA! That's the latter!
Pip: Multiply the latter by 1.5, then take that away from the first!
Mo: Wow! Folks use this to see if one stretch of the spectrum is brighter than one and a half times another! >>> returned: -2.4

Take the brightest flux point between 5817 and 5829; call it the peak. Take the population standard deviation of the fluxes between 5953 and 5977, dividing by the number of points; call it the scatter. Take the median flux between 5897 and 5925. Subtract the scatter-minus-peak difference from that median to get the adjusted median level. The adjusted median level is 7.38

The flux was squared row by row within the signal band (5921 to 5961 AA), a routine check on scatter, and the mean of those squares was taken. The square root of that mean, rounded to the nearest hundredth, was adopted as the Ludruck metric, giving 3.62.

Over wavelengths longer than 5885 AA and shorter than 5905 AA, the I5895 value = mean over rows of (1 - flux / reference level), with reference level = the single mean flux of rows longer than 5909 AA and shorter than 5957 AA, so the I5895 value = 0.17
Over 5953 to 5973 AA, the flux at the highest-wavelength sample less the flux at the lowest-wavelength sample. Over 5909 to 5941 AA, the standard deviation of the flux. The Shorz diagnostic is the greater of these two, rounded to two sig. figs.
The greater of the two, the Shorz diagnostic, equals 0.11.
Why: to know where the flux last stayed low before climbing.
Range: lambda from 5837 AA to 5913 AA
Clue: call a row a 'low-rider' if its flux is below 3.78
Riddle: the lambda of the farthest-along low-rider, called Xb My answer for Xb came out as 5911.0 AA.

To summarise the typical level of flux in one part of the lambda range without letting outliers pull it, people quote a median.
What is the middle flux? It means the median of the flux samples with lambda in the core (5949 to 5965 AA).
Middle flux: 3.73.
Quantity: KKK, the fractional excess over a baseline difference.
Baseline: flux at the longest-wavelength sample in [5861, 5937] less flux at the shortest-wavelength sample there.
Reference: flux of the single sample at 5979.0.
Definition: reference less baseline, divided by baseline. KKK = -29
